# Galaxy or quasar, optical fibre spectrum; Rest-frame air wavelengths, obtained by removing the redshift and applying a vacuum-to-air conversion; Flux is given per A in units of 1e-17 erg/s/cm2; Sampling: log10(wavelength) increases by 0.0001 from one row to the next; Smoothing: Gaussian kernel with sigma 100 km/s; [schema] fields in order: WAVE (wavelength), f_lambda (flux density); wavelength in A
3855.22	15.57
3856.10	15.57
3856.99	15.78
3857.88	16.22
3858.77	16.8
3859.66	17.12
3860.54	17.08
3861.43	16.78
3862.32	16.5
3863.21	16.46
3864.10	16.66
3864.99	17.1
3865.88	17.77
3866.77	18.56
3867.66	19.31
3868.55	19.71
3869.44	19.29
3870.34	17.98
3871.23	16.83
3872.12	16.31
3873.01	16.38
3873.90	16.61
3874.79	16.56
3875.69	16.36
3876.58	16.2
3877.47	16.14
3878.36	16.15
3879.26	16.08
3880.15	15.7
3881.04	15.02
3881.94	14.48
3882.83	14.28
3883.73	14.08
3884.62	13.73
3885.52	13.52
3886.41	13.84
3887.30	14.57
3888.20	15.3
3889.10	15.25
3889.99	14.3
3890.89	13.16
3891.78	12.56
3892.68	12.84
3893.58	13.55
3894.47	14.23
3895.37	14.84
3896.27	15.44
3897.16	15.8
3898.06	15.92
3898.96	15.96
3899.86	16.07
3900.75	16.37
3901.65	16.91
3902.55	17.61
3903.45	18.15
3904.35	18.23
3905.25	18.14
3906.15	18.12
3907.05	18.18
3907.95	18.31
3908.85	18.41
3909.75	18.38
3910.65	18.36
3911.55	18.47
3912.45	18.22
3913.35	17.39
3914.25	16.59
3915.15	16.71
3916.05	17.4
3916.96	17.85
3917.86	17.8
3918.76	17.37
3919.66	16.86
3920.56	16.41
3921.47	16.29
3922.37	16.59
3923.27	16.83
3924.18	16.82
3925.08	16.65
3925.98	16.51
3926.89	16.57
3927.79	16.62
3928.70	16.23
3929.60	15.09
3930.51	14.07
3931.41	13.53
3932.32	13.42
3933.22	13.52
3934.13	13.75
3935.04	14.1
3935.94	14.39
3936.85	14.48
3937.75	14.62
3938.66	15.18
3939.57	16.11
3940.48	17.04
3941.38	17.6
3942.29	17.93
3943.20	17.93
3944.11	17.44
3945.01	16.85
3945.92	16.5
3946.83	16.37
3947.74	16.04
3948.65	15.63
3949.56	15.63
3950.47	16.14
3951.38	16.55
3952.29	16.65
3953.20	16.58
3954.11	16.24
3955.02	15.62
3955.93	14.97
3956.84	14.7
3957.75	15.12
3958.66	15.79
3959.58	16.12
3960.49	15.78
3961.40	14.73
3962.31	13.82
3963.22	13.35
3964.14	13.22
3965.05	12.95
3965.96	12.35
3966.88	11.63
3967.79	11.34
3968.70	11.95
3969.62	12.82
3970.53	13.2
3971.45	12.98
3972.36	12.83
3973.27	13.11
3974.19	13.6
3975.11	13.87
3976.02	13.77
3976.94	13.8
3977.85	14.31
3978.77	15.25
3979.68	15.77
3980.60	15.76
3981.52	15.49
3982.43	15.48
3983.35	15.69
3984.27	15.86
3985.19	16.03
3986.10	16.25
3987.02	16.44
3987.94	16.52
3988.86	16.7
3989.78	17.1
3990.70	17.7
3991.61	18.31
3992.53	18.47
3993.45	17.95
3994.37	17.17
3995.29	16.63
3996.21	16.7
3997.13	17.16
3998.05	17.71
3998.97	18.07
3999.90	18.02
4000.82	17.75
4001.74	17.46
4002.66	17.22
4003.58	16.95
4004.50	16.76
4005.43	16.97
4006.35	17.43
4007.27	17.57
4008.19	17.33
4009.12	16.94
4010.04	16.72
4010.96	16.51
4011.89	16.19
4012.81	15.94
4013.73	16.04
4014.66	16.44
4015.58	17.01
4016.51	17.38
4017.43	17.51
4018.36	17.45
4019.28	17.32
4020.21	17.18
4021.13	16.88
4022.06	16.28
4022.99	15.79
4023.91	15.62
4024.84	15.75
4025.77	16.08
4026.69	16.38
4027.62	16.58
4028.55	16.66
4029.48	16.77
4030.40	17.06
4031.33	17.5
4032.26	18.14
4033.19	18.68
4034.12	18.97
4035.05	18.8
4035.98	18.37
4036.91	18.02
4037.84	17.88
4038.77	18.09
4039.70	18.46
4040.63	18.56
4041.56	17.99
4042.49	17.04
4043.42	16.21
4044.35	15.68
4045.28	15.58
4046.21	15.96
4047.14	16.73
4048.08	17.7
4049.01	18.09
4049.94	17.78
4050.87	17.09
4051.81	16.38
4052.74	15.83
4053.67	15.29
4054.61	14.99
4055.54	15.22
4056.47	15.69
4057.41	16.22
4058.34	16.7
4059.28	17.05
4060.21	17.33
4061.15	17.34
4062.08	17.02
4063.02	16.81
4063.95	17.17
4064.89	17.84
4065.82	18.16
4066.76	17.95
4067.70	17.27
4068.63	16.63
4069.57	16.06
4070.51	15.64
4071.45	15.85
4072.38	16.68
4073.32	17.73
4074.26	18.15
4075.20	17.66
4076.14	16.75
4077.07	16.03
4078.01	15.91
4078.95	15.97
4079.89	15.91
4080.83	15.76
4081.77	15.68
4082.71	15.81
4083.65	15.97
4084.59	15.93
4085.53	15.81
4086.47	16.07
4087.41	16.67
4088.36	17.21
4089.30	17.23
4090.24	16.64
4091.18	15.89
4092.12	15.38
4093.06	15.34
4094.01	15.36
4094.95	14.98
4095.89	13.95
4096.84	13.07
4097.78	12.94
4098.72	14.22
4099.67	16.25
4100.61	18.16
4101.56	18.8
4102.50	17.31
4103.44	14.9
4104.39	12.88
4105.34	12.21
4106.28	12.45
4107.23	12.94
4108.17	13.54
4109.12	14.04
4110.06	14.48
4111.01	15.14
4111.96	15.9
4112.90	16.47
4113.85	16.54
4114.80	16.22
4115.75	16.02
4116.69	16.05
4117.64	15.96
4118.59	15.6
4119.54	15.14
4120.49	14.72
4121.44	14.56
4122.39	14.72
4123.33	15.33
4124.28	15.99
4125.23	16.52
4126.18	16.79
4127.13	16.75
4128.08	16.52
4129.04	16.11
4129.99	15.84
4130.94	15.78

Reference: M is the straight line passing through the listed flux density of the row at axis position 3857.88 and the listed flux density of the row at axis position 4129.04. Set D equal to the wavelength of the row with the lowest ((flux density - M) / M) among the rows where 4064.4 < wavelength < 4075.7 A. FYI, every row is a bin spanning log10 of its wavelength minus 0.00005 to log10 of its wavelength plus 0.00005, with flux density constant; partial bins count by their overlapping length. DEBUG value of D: 4070.51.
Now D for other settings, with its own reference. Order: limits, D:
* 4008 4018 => 4012.81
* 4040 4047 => 4045.28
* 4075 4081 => 4080.83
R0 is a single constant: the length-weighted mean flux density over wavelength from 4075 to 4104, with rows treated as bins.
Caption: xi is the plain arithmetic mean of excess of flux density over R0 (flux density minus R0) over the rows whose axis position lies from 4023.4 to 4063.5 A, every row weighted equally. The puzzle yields 1.1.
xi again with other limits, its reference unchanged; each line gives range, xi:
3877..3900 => -1.2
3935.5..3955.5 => 0.4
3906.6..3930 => 1.3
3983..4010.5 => 1.2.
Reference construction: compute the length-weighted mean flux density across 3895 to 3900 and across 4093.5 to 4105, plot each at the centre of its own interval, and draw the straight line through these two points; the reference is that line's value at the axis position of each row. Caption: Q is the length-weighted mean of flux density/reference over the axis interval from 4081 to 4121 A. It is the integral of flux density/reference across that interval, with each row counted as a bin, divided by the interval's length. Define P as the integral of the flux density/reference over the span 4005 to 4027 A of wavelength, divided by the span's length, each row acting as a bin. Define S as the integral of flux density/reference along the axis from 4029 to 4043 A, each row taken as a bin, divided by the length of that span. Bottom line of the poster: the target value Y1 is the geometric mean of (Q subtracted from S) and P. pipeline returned 0.42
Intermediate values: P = 1.09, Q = 1.01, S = 1.175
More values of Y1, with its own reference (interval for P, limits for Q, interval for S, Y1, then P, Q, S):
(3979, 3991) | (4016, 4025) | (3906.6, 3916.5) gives 0.24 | 1.05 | 1.09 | 1.144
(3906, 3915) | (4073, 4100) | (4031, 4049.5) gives 0.35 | 1.15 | 1.04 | 1.150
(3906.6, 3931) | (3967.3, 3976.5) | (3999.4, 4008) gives 0.56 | 1.09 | 0.84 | 1.126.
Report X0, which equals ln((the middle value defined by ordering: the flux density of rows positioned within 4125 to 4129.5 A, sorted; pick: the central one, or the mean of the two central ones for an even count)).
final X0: 2.80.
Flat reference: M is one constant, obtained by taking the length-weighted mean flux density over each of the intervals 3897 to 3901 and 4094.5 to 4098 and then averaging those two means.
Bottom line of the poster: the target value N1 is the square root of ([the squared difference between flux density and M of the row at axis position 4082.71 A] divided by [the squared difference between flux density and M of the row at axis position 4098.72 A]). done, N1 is 1.32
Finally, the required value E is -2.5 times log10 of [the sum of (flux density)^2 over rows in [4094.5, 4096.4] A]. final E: -6.6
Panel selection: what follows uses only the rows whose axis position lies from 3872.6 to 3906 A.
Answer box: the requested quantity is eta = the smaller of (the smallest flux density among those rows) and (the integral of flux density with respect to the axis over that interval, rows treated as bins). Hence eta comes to 12.6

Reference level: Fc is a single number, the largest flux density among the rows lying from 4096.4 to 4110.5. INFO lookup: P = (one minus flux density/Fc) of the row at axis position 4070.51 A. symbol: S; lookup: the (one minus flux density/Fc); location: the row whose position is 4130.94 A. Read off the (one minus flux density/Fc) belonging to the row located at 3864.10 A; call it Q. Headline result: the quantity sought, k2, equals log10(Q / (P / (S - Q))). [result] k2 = -1.50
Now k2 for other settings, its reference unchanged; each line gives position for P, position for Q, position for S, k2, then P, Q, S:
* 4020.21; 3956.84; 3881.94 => -1.53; 0.086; 0.22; 0.23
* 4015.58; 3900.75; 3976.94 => -0.73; 0.095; 0.13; 0.27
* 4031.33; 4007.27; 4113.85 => -1.29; 0.069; 0.07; 0.12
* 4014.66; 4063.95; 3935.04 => -0.95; 0.126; 0.09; 0.25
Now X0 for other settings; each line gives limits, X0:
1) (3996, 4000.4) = 2.87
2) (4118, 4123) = 2.69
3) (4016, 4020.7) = 2.86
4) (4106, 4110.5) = 2.61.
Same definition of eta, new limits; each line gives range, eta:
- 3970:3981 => 12.8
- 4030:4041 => 17.1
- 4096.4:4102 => 12.9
